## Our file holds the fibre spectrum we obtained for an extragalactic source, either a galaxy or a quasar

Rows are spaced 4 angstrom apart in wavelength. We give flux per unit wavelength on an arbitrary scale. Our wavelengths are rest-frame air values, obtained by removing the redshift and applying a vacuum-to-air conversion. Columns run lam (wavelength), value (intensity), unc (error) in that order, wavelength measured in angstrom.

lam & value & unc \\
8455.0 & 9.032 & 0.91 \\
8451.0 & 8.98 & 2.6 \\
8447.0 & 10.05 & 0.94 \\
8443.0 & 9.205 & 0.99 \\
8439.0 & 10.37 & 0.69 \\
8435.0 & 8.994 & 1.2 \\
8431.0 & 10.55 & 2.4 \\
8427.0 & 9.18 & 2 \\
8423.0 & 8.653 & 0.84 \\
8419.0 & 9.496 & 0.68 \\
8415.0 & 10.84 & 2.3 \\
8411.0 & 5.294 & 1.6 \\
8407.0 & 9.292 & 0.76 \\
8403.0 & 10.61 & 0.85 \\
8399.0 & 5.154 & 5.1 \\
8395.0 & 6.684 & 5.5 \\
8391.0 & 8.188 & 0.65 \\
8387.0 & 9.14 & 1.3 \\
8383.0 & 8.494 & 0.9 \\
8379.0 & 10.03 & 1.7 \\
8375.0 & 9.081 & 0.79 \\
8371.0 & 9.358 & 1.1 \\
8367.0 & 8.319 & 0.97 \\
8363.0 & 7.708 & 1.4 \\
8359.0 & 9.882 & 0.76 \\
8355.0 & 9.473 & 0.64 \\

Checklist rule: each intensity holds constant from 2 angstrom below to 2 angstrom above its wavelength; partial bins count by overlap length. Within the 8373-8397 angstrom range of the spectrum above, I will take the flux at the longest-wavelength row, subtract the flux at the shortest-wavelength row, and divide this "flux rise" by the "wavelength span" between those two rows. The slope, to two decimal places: -0.12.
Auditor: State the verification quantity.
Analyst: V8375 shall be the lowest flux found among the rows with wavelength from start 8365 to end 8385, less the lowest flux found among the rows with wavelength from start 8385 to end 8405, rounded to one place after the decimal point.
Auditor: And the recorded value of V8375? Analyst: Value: 3.2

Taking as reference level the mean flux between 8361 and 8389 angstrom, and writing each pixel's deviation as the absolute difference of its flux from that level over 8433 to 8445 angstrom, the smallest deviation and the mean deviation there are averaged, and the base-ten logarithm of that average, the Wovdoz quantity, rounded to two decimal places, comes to -0.42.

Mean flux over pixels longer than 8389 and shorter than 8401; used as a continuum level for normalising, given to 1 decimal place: 6.7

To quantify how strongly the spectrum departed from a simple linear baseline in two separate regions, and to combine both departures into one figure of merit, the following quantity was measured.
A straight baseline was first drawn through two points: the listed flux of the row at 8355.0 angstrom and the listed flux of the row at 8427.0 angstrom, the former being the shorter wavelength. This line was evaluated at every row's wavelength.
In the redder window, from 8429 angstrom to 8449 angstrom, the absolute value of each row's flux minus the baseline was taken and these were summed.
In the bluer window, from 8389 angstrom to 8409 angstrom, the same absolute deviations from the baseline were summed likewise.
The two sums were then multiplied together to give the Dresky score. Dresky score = 35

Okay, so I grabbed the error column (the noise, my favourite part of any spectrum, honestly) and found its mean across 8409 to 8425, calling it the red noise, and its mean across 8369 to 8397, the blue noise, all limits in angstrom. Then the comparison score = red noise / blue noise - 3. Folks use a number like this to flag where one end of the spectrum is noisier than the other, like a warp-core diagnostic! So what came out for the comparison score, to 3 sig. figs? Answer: -2.21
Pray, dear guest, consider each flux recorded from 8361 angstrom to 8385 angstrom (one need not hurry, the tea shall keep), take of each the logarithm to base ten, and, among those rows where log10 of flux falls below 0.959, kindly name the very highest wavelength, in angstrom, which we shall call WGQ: 8383.0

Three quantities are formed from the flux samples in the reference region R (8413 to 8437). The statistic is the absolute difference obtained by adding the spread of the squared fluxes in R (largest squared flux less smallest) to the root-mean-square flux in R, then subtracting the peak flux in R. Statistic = 41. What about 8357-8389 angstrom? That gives 40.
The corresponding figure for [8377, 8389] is 28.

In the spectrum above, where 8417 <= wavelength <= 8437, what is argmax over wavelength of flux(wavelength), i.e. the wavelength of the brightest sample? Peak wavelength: 8431.0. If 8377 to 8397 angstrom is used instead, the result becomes 8379.0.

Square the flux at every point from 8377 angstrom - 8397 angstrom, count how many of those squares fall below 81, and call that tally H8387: 3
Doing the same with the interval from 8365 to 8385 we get 2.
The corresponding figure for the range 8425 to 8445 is 1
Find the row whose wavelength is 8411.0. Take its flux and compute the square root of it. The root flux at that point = 2.30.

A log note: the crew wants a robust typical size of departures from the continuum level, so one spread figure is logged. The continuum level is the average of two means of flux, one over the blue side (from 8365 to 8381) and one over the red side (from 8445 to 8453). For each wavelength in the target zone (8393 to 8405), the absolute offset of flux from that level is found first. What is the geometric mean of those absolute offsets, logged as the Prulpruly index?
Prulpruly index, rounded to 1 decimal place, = 2.4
